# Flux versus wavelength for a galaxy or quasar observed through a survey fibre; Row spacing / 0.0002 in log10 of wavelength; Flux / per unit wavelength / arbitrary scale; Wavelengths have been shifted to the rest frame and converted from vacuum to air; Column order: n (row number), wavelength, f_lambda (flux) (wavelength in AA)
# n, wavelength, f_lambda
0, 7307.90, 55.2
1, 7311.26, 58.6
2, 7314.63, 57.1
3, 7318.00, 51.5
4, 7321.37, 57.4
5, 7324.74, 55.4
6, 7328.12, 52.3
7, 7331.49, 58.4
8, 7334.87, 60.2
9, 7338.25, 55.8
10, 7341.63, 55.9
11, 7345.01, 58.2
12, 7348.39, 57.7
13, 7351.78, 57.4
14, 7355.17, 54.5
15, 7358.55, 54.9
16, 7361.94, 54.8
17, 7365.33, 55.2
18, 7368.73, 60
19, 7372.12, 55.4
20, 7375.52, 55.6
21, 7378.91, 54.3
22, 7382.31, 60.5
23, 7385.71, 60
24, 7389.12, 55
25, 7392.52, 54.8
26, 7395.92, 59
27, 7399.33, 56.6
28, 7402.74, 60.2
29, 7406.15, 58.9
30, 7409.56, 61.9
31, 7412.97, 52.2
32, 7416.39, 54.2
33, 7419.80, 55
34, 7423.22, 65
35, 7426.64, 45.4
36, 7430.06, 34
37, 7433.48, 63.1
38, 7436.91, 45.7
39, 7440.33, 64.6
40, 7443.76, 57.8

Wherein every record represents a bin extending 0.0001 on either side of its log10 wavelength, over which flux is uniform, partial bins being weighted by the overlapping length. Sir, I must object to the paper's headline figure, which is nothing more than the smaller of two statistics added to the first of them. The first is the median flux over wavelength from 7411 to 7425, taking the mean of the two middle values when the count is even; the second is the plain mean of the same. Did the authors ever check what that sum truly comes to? 109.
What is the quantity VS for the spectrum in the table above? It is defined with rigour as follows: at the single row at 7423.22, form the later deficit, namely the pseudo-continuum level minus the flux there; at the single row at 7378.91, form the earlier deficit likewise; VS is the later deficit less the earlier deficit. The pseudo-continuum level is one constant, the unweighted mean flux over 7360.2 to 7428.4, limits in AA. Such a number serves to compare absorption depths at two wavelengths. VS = -11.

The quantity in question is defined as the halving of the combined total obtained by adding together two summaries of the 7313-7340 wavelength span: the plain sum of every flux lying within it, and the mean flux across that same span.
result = 252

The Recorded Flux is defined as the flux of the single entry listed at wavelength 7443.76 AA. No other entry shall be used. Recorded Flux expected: 57.8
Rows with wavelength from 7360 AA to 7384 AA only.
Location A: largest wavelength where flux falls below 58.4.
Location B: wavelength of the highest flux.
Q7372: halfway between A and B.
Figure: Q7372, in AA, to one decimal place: 7380.6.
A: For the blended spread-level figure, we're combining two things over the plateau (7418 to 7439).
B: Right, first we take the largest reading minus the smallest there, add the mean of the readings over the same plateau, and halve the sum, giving 41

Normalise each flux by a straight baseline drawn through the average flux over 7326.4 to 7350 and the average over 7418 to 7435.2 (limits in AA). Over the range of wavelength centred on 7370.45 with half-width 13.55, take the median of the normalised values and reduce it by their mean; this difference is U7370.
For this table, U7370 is -0.020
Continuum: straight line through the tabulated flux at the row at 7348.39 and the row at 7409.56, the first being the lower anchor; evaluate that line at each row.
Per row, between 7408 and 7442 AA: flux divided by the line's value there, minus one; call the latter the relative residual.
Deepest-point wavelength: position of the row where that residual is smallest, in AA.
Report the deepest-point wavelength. 7430.06 AA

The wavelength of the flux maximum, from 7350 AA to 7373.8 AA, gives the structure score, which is 7368.73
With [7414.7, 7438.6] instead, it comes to 7423.22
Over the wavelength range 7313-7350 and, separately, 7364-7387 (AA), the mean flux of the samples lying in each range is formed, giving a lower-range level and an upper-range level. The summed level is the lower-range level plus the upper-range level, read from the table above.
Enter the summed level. 114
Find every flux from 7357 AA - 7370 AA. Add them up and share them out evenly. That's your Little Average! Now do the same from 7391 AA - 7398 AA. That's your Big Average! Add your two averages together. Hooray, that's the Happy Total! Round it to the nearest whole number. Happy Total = 113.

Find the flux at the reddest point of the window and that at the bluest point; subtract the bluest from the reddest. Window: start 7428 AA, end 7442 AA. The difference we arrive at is 30.6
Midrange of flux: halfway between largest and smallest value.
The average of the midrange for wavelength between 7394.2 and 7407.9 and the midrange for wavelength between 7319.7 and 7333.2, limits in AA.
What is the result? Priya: 56.9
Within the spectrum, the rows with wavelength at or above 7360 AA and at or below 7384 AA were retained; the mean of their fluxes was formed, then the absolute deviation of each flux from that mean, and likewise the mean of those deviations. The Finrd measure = 2.1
